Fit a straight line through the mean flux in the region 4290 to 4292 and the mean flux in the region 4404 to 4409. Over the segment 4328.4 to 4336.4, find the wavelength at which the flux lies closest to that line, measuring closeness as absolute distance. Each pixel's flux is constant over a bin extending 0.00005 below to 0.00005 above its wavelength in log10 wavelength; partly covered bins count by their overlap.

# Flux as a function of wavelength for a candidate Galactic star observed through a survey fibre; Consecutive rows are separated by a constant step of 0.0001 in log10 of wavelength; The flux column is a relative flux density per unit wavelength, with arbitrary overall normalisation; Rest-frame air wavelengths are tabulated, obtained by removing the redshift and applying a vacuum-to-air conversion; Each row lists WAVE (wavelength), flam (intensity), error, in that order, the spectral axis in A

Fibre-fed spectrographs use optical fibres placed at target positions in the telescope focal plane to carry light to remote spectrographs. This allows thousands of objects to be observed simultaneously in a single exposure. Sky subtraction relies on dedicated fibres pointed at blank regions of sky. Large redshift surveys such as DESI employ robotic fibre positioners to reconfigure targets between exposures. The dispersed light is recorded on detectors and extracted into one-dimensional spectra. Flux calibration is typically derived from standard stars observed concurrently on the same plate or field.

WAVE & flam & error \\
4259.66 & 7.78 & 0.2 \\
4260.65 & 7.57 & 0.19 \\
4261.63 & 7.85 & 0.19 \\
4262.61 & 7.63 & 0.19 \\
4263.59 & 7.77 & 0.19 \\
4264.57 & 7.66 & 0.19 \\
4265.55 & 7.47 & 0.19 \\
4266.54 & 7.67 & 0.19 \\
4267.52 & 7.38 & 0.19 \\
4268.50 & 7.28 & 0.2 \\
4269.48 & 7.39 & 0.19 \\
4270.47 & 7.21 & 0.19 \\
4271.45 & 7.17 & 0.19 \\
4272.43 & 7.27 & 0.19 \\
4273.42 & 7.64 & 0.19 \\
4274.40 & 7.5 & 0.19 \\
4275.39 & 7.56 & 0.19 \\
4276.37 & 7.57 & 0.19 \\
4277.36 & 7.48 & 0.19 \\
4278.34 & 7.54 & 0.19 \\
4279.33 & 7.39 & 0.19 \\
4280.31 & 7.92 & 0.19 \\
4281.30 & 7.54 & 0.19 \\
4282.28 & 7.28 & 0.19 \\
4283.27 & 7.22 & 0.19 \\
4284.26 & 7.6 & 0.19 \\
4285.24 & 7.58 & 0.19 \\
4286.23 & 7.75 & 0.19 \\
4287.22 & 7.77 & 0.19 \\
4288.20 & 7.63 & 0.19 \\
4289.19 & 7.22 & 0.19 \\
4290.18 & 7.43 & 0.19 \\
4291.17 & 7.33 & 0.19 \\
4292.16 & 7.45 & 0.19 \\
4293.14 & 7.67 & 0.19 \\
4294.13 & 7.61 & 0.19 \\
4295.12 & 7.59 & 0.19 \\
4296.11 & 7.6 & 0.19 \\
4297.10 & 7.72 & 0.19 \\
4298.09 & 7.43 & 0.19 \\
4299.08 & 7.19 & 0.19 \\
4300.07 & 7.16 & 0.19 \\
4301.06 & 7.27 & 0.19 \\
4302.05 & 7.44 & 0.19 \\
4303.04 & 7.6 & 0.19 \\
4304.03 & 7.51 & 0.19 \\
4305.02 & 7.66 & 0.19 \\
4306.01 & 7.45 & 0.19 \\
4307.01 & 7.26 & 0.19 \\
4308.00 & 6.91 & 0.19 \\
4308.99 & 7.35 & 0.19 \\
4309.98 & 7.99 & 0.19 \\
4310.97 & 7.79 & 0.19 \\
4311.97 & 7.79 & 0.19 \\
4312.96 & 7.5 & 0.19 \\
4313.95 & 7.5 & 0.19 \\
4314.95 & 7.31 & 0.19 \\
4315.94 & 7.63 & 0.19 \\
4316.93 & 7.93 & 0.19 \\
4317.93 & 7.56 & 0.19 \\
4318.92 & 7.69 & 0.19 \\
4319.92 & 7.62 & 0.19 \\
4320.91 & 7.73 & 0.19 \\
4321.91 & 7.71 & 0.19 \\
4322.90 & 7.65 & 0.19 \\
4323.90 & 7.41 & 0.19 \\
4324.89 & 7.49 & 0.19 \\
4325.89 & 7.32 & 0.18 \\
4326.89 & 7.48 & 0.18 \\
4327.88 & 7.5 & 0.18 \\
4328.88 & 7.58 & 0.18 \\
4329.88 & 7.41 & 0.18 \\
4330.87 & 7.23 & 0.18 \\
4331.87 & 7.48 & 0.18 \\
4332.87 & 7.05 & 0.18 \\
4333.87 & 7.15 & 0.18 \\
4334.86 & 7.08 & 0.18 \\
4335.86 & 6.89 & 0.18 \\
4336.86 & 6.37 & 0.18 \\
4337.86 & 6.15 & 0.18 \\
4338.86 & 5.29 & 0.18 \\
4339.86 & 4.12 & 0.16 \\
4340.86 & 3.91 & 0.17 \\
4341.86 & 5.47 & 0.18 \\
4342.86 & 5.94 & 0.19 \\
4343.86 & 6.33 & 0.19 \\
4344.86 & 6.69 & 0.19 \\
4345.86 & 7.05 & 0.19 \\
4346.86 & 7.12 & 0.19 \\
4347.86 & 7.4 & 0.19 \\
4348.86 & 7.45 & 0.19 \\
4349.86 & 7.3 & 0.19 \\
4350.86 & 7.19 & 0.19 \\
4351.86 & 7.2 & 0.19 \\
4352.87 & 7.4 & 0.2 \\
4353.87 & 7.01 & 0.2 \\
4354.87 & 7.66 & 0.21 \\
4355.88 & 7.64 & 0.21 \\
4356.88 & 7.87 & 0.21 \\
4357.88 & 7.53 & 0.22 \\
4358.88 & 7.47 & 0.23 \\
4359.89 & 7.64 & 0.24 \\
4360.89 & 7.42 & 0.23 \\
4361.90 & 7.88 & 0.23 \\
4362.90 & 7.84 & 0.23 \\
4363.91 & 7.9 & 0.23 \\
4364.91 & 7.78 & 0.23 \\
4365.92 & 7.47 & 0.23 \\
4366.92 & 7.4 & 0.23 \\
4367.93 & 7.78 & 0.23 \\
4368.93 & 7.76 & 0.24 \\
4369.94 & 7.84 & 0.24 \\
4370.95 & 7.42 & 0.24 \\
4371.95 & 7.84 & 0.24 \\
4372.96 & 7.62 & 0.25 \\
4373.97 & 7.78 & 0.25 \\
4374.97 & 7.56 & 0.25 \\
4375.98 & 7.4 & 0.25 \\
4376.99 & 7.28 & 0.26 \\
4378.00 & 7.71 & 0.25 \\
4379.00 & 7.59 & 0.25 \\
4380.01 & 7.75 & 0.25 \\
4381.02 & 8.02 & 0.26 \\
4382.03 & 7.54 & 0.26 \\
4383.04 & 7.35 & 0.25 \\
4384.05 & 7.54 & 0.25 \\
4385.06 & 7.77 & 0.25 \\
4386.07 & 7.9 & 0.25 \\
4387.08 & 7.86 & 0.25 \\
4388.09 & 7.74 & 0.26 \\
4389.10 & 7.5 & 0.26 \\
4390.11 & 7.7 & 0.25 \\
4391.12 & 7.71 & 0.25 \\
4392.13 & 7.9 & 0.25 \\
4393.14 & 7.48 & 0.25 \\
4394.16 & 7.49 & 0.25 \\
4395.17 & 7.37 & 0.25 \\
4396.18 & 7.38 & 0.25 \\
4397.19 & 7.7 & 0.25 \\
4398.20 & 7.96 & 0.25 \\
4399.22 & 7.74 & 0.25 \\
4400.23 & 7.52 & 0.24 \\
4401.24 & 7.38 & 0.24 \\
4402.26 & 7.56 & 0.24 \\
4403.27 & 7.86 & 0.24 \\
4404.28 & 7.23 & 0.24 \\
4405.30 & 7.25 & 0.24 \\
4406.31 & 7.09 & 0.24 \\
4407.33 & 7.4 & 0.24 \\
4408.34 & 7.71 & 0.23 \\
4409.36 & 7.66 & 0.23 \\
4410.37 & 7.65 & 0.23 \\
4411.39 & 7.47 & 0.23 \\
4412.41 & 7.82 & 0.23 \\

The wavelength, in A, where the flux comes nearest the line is 4329.88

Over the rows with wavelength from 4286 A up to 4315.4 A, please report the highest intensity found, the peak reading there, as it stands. 7.99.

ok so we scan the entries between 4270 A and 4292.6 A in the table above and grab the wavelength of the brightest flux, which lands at 4280.31 A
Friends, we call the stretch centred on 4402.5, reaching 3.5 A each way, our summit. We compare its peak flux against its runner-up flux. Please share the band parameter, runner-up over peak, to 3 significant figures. 0.985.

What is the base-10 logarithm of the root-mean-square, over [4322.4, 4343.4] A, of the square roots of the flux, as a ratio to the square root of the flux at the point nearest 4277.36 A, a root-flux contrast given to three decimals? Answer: -0.025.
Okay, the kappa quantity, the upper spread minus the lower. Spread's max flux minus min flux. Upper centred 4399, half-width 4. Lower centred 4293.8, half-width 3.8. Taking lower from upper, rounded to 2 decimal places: 0.20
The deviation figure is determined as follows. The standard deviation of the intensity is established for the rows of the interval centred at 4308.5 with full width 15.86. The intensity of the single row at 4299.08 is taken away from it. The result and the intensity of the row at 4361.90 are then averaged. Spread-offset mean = 0.47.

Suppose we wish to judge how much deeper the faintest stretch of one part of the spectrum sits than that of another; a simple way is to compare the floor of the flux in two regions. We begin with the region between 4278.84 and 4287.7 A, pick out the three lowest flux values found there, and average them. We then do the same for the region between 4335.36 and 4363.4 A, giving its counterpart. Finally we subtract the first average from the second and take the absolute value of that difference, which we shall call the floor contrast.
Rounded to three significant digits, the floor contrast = 2.86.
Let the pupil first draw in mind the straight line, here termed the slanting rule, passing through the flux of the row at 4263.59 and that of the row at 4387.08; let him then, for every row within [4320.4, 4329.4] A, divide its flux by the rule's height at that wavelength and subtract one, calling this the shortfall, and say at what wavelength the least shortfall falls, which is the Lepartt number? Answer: 4325.89 A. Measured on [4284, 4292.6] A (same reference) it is 4289.19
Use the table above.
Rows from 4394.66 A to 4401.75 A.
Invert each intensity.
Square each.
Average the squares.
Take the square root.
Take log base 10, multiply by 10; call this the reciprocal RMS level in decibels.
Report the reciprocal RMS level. -8.79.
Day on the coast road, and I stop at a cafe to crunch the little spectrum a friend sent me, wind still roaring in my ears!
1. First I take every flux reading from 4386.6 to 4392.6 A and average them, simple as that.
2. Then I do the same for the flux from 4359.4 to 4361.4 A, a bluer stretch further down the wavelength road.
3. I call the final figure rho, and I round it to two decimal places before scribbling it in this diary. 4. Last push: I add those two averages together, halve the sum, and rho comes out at 7.63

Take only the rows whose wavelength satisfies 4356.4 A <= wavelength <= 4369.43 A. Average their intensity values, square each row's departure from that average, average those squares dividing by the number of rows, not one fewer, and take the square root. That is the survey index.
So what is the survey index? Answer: 0.18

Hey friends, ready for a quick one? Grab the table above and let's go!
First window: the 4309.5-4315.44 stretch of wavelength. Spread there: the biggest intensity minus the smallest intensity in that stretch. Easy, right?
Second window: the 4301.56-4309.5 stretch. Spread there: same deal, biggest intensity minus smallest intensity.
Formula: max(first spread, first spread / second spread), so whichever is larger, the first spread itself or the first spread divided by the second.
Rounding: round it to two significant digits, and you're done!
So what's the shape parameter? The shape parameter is 0.91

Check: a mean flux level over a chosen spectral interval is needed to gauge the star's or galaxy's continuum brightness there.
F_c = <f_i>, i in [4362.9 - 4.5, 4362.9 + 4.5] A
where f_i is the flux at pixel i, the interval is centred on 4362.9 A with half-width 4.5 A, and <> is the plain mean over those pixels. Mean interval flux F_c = 7.64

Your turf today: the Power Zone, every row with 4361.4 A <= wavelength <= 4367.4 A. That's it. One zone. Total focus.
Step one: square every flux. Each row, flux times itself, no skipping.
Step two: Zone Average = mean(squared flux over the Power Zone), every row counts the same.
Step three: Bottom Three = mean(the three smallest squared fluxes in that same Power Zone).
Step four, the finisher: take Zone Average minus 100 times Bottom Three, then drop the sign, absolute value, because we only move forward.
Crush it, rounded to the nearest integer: 5643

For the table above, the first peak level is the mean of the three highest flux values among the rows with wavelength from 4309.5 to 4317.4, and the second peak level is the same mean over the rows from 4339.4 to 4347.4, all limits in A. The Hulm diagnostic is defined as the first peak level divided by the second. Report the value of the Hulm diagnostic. 1.14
